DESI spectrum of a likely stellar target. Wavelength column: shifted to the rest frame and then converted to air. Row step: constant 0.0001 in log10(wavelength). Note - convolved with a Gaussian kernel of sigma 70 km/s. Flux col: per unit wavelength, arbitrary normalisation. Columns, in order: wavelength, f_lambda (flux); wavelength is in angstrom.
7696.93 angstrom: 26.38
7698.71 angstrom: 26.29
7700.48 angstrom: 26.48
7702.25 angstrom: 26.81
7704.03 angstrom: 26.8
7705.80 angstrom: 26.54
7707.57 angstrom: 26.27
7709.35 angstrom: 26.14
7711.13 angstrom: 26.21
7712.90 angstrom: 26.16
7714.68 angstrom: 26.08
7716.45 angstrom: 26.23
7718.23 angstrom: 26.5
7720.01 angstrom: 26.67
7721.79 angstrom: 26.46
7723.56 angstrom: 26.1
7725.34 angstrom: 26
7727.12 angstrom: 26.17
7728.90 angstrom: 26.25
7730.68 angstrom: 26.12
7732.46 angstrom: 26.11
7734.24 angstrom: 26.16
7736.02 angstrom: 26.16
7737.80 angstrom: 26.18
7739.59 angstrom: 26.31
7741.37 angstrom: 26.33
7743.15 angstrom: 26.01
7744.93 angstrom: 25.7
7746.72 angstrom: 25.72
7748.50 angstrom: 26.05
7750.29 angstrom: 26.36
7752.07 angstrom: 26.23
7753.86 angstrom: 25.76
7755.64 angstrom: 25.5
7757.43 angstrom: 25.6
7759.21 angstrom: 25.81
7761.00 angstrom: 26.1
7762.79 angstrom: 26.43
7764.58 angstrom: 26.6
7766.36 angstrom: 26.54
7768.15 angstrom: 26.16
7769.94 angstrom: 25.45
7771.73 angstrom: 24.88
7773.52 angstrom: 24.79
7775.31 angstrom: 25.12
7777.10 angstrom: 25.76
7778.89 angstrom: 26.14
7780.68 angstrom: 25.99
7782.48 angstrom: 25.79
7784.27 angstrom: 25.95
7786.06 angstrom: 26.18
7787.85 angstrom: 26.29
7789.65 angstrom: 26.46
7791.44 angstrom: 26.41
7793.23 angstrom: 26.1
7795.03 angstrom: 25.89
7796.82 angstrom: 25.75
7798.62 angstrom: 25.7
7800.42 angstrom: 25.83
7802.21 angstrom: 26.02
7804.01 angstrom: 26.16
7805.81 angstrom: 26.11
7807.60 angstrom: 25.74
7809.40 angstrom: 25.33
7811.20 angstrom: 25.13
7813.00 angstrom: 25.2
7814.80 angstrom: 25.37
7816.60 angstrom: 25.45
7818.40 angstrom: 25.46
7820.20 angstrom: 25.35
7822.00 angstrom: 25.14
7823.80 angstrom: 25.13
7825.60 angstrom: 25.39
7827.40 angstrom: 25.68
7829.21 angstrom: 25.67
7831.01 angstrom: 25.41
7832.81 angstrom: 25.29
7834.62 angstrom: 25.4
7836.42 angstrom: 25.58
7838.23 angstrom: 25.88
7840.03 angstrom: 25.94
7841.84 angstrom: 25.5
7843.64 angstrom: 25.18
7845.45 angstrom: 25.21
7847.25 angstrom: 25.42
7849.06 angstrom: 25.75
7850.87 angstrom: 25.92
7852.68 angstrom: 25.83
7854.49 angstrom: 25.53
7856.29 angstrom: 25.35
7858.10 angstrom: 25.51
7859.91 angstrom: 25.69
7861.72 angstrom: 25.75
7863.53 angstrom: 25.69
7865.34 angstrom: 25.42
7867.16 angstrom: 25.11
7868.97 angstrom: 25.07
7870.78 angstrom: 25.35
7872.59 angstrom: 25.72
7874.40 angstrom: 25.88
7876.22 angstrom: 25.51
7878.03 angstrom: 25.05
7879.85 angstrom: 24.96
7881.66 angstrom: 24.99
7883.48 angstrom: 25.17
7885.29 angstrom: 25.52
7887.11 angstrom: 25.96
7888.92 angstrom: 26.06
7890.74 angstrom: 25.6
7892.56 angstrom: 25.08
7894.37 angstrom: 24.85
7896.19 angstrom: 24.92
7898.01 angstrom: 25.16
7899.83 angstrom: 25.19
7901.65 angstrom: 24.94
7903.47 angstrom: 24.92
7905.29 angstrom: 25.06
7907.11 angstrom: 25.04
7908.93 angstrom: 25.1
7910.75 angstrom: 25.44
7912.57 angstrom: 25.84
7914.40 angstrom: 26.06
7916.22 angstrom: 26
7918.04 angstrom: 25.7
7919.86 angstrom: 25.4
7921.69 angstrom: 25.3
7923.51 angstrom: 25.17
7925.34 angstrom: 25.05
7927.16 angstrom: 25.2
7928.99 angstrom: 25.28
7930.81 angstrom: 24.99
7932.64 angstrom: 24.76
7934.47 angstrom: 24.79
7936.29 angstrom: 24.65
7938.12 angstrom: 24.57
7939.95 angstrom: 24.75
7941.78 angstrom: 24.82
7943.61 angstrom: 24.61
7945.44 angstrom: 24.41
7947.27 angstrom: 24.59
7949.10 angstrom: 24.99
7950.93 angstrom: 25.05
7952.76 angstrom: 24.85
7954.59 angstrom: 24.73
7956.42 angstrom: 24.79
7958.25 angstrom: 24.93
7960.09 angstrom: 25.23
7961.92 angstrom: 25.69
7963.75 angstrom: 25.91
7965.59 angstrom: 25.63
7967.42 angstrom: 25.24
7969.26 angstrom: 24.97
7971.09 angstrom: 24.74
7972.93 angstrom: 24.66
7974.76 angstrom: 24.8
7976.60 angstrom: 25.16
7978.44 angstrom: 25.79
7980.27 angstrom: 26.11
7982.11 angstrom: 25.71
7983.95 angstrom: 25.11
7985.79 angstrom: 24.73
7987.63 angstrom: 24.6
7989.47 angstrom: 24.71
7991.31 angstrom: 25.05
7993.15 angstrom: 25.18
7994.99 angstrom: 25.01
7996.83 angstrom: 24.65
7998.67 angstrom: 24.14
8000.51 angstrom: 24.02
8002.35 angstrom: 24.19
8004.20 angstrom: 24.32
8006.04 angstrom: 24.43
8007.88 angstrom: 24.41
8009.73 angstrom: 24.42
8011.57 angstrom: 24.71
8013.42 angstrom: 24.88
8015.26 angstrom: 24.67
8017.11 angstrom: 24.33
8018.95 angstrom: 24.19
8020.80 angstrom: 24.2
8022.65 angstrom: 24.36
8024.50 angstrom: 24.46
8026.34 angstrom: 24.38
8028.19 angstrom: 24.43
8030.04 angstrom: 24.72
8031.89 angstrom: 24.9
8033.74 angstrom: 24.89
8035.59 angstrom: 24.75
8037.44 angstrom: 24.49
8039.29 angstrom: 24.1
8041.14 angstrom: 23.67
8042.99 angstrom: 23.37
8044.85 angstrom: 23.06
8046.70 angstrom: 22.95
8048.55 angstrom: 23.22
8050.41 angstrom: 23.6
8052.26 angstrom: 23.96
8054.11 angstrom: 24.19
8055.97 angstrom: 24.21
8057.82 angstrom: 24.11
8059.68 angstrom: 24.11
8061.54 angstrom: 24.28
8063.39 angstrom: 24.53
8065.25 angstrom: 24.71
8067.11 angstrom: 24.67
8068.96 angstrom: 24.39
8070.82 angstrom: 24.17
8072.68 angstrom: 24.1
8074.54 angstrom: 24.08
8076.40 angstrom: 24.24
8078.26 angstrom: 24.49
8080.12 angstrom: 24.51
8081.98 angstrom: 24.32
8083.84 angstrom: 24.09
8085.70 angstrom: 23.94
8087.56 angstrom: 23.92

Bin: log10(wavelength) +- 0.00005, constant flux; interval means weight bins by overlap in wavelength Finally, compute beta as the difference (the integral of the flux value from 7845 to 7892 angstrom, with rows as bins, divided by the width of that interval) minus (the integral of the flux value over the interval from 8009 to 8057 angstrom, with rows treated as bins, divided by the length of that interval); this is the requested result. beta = 1.3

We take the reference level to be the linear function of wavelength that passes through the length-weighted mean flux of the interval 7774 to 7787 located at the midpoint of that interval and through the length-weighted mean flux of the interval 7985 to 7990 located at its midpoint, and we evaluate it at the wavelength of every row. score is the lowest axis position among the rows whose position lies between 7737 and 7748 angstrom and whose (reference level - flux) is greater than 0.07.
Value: 7744.93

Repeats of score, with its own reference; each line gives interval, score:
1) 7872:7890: 7878.03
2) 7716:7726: 7725.34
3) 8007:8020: 8007.88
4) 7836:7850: 7843.64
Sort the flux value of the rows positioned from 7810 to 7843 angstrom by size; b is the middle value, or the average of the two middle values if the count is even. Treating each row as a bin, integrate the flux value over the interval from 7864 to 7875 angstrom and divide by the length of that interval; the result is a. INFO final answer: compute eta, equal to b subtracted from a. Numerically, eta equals 0.0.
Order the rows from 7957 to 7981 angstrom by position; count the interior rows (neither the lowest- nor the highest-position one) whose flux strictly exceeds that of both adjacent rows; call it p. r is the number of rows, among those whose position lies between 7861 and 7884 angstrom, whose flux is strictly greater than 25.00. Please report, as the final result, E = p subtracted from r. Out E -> 10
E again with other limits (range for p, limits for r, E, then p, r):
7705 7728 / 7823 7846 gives 11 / 2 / 13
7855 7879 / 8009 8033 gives -2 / 2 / 0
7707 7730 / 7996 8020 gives -2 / 2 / 0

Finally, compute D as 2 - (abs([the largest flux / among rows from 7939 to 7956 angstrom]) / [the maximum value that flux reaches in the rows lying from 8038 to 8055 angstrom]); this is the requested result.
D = 0.96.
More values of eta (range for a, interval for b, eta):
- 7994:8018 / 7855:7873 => -1.0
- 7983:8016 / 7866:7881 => -0.6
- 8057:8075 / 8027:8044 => -0.2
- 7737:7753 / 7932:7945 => 1.3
